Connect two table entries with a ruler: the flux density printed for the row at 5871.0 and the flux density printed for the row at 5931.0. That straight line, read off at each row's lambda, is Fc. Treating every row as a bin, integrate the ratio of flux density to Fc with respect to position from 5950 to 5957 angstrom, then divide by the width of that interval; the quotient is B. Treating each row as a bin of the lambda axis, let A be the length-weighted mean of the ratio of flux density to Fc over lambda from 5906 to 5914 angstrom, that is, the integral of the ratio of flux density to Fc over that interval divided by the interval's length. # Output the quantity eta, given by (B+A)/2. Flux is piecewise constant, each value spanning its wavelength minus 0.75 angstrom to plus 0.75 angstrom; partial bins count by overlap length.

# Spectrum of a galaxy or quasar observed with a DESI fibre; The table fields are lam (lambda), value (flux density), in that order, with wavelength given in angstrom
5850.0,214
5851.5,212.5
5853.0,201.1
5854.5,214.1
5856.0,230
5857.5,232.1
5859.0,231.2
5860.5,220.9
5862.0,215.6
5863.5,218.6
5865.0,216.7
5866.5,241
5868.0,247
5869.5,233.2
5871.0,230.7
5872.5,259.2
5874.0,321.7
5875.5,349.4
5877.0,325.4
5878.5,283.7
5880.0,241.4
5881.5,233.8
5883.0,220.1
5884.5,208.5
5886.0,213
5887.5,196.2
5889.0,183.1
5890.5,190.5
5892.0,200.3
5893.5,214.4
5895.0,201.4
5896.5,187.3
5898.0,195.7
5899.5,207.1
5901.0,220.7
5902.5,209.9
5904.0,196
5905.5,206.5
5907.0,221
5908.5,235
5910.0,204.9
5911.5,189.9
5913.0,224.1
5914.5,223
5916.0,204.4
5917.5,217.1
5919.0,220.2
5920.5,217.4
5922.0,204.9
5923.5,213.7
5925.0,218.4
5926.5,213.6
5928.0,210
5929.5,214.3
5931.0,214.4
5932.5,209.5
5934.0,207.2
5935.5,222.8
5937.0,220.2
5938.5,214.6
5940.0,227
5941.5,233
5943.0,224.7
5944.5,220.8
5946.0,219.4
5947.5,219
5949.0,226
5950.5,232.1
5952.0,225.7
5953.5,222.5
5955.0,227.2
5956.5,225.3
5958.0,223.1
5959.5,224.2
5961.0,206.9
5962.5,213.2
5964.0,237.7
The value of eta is 1.03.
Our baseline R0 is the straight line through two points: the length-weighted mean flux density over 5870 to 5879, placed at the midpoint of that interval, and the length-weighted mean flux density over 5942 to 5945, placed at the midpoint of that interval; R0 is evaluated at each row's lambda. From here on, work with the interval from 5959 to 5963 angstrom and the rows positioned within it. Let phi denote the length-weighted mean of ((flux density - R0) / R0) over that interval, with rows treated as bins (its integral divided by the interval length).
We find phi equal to 0.04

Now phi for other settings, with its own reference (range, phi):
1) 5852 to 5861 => -0.29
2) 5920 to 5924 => -0.14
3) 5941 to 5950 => 0.01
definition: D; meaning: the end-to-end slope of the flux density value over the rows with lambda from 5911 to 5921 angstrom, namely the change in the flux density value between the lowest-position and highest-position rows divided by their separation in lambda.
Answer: 3.1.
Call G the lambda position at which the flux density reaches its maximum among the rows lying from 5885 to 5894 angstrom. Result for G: 5893.5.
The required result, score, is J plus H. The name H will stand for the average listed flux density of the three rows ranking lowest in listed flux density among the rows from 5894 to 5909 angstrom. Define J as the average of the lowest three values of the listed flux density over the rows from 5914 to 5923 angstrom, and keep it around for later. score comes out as 402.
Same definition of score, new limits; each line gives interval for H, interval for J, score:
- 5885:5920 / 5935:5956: 404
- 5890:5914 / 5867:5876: 426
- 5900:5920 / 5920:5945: 404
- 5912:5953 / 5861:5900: 392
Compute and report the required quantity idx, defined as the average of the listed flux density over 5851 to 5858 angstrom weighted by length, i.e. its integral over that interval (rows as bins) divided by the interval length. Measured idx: 218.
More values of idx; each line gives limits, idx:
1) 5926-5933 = 212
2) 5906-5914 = 215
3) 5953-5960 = 225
